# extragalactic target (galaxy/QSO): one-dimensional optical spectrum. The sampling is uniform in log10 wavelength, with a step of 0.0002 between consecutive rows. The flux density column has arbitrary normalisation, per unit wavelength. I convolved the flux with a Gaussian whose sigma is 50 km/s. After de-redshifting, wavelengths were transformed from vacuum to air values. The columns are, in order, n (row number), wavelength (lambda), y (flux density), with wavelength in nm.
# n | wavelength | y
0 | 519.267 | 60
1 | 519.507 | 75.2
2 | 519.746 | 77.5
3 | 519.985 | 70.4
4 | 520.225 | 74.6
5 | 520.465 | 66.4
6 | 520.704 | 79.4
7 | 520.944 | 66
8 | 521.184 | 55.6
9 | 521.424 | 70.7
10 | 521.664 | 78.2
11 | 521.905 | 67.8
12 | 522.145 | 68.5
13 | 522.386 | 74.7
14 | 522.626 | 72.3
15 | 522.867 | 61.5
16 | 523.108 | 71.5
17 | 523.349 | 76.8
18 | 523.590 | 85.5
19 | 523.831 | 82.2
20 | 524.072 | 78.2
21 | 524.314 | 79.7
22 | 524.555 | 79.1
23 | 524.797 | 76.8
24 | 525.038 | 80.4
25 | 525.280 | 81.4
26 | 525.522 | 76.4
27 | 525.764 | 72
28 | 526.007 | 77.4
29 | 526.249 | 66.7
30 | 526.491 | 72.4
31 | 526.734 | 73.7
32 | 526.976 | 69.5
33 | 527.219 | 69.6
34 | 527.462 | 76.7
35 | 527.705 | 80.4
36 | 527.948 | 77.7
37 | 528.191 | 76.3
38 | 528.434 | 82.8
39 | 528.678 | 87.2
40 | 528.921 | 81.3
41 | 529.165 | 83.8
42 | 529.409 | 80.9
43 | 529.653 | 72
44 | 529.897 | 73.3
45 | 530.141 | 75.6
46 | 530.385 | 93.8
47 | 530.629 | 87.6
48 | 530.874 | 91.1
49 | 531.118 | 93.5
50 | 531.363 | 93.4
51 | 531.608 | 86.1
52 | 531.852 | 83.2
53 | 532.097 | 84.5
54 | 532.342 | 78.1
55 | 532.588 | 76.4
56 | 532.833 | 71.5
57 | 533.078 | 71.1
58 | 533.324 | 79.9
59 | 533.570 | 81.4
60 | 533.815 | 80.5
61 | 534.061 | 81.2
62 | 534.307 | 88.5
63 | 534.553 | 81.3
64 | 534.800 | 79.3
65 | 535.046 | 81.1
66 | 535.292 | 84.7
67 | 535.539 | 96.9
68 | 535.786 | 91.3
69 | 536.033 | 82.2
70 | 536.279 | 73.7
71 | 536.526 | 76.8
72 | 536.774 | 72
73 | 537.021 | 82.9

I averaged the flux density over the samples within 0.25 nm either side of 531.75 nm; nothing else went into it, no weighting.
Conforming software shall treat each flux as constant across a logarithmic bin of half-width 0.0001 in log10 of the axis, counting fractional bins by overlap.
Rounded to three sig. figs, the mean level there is 84.7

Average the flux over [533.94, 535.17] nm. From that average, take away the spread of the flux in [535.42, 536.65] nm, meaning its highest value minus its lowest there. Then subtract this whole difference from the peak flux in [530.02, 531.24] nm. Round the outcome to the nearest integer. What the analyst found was 35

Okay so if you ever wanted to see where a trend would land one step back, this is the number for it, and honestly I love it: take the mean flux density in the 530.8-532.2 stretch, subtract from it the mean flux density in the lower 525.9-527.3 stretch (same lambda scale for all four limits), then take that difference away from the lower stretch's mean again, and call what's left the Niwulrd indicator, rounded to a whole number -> 54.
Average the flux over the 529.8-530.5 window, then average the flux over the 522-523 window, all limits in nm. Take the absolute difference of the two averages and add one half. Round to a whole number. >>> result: 12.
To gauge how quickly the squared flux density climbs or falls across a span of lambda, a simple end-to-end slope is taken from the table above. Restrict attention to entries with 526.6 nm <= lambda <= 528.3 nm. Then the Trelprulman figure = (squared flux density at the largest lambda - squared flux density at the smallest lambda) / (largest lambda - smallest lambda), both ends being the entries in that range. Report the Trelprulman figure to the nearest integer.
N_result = 268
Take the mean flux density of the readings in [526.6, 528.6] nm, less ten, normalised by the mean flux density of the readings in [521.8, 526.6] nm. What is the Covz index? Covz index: 0.88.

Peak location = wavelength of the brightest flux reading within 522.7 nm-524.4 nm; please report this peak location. 523.590 nm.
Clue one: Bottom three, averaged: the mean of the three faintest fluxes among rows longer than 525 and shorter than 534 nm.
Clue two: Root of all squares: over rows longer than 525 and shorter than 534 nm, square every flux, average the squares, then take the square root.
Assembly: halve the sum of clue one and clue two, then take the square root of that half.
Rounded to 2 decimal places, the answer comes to 8.61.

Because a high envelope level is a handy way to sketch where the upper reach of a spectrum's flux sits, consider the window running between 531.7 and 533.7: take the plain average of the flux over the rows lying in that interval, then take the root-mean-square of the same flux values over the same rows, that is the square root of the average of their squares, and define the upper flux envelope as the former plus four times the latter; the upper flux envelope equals 392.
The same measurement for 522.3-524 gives 376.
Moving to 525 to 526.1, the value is 388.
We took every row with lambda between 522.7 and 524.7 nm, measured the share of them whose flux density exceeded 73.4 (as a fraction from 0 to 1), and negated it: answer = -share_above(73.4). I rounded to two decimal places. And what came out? -0.75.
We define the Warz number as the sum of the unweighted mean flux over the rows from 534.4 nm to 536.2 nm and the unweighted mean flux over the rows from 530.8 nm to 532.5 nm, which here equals 172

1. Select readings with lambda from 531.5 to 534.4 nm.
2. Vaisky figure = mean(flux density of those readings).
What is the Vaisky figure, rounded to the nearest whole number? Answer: 80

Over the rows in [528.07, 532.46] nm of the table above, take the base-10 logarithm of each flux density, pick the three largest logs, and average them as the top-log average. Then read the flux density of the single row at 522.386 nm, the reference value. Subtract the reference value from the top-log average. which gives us -72.7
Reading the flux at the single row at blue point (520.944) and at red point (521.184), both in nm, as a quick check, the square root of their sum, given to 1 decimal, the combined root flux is 11.0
